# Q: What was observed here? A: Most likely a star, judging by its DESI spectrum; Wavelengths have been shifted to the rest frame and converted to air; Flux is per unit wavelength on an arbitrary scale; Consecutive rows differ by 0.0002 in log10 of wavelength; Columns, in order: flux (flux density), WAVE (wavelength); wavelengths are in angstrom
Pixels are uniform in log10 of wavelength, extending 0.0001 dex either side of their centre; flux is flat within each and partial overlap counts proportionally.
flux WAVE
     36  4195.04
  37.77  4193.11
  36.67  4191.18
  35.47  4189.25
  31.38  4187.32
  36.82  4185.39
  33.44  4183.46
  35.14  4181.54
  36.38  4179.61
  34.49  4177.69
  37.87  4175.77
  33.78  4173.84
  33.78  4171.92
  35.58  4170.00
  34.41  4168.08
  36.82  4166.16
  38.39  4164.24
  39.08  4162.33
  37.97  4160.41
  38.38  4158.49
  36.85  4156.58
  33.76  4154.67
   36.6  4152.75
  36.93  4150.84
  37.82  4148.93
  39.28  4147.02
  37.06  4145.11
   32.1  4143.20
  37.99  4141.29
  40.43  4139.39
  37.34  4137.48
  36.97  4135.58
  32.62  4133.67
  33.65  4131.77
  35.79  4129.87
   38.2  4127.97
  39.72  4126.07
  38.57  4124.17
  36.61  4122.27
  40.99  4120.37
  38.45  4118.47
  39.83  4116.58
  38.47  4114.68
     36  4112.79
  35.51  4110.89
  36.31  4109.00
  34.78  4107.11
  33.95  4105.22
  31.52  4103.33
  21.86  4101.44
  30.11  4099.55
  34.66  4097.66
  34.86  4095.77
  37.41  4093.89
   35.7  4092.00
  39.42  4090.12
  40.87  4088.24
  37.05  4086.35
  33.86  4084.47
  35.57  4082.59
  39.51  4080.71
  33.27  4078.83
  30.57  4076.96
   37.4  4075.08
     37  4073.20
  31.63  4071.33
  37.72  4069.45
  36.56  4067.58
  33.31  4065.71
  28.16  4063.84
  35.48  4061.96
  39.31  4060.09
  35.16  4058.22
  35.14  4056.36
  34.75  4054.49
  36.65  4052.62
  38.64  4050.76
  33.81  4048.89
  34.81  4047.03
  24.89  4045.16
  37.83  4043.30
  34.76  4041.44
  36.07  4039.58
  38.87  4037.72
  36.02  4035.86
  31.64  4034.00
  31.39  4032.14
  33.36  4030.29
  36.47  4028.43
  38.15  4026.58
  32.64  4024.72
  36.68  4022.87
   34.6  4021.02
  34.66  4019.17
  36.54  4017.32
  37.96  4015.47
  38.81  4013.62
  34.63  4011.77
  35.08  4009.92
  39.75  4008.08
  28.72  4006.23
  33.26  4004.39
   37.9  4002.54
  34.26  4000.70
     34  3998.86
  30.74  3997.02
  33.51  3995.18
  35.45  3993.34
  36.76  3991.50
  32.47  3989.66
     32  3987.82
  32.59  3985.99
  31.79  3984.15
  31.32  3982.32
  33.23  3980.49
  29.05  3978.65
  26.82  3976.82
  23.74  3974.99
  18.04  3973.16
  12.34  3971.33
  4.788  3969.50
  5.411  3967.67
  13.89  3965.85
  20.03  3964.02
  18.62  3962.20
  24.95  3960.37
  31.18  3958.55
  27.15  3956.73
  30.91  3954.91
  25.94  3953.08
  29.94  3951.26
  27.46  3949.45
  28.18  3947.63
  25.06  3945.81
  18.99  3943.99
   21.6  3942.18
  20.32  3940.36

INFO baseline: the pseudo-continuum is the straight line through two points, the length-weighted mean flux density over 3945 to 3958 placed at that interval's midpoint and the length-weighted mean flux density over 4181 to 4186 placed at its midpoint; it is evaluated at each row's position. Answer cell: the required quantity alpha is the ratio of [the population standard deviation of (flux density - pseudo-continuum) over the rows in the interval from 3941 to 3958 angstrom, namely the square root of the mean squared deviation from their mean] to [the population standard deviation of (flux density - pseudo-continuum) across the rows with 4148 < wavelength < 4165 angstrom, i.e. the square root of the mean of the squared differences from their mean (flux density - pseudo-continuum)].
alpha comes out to 2.5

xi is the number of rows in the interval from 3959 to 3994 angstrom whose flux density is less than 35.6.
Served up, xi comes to 18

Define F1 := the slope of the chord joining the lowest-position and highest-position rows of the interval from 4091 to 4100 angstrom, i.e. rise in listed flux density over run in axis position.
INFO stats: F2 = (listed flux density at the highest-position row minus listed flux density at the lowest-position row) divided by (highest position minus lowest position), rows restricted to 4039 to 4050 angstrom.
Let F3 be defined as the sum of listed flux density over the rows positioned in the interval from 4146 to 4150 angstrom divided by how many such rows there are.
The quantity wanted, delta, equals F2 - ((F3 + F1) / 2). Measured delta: -19.1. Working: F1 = -0.7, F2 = -0.2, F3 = 39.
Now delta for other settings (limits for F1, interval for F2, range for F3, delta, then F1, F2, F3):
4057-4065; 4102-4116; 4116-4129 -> -18.2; -1.2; 0.6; 39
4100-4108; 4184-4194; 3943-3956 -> -14.3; 2.3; 0.1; 27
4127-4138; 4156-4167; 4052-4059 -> -17.7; -0.1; 0.0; 35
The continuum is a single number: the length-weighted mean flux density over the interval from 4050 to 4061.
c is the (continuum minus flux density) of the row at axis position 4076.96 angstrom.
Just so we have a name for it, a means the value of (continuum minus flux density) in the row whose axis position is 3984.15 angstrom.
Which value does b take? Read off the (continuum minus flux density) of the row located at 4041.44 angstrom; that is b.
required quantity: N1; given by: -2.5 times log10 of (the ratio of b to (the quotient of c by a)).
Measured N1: -0.4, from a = 4.8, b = 2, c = 6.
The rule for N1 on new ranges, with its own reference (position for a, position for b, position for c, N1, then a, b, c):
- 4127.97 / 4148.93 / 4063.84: 1.6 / -1.6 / -1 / 8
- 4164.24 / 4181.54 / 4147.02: 0.0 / -1.8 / 1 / -3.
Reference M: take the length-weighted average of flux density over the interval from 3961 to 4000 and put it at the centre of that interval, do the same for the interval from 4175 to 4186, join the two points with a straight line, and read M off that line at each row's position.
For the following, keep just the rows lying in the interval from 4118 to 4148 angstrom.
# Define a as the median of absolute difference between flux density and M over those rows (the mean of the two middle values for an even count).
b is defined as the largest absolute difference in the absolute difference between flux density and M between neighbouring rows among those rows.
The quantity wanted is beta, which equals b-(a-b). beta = 5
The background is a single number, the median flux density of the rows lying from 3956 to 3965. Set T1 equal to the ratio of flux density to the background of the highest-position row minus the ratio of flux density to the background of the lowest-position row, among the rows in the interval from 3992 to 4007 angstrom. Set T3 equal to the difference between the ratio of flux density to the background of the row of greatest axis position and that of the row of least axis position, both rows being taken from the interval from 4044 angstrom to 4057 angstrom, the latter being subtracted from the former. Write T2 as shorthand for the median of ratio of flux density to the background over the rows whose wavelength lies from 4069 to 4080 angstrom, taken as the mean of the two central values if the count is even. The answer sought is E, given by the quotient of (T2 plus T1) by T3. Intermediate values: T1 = -0.27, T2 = 1.41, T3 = 0.41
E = 3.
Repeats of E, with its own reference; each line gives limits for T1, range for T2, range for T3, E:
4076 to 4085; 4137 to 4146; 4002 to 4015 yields 45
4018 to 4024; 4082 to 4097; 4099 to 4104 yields 27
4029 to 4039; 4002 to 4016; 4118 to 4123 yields -23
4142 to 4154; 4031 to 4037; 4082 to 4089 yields 7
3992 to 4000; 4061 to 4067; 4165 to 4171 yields -26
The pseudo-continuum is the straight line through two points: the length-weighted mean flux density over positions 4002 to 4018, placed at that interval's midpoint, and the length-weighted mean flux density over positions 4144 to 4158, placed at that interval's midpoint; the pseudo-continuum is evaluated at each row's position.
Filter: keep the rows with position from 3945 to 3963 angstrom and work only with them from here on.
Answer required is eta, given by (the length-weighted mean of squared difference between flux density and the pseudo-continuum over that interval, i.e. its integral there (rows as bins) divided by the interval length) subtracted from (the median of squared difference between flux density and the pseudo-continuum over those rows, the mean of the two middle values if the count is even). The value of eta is -17.1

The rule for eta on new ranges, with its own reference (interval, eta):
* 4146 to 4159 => -1.8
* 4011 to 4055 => -7.3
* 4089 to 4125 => -15.0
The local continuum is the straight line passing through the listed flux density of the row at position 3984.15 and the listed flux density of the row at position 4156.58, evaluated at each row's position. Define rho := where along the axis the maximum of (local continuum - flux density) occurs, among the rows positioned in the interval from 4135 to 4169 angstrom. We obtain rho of 4143.20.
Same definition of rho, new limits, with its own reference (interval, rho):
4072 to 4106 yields 4101.44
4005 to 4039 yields 4006.23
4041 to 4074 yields 4045.16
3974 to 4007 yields 3974.99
